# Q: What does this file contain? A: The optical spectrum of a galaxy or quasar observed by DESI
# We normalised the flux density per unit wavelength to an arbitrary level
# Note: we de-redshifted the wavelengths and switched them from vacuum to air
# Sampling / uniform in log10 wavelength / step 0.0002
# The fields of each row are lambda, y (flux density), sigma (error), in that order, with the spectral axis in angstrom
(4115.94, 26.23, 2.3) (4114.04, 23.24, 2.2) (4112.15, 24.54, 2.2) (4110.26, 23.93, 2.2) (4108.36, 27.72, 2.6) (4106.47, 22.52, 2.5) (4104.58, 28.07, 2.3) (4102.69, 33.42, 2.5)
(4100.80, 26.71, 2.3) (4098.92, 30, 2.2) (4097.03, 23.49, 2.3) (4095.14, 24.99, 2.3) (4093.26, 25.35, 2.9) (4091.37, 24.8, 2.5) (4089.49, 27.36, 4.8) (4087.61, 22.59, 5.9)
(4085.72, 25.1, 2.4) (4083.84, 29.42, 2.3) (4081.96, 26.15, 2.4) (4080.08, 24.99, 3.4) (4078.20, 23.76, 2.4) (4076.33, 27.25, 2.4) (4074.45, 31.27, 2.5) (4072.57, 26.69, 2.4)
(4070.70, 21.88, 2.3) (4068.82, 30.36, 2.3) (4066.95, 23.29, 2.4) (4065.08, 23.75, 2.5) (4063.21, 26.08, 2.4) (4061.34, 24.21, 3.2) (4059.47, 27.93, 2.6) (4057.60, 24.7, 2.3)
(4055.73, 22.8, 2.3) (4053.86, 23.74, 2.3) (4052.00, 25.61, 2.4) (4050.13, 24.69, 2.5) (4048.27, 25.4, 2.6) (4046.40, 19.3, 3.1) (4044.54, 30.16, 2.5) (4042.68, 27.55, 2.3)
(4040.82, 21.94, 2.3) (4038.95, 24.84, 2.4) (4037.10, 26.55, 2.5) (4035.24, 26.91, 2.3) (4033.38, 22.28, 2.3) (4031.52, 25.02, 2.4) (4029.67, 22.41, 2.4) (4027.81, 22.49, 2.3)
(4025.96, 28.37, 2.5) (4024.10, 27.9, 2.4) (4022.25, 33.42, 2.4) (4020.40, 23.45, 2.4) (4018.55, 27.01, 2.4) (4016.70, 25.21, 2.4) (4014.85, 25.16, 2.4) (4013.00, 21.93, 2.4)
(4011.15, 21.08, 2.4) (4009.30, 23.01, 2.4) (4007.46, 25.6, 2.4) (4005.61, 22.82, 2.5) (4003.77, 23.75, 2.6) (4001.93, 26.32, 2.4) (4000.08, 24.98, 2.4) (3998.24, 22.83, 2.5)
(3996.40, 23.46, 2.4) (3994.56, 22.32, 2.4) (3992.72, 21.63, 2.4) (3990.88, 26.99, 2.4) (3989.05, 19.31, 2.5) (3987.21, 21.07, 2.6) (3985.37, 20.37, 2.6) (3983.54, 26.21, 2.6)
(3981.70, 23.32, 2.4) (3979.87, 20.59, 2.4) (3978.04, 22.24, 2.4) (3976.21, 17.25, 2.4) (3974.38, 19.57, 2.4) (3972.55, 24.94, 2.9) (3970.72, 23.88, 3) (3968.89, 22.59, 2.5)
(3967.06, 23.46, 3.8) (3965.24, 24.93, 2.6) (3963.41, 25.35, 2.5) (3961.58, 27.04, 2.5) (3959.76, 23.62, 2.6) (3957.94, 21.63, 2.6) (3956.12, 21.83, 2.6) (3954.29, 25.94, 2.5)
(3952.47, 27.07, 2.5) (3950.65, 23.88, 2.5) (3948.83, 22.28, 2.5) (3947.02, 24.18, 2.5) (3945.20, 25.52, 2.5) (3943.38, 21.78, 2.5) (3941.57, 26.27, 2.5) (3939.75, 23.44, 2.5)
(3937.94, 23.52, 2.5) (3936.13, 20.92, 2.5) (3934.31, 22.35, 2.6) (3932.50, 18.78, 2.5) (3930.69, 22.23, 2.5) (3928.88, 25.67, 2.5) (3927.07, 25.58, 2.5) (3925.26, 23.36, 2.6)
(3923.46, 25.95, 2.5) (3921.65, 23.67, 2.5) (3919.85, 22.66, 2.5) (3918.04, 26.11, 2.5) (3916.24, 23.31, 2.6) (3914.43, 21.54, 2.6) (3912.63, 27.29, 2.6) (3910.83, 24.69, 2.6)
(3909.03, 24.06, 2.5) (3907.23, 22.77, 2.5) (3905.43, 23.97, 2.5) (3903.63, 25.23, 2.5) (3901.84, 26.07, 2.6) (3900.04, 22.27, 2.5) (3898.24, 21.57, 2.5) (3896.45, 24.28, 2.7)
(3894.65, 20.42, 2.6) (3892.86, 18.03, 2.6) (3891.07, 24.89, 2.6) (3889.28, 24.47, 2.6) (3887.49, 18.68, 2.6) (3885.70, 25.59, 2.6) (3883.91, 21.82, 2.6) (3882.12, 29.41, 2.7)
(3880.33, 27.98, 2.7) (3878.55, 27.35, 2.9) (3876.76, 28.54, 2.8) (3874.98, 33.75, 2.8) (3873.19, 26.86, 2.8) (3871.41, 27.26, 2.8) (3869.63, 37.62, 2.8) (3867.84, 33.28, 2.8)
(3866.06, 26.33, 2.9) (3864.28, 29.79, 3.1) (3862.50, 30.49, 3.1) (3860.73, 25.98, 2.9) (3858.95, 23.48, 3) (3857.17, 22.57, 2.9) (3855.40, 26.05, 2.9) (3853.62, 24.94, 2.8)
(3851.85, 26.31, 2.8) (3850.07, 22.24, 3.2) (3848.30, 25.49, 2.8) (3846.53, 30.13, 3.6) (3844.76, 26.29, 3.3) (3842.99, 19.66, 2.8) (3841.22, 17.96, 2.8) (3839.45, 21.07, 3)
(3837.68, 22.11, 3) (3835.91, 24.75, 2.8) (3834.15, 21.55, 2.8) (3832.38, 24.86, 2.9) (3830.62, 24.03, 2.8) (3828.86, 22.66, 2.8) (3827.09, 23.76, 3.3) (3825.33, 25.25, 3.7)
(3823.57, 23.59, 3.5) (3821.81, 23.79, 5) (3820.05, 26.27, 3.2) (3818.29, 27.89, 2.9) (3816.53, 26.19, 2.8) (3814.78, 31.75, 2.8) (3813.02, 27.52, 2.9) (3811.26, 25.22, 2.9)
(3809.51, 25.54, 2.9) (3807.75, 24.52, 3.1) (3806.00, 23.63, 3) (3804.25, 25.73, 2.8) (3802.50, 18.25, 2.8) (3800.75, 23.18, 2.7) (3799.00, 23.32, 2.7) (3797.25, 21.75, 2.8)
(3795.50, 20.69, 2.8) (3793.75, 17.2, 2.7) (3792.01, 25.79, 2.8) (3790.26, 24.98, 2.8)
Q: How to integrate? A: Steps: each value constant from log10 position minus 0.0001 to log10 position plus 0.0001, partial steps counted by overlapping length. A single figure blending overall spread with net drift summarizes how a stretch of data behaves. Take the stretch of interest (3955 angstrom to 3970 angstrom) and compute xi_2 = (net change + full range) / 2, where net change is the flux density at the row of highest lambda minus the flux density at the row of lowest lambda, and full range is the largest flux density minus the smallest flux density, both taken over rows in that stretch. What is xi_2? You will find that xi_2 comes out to 3.1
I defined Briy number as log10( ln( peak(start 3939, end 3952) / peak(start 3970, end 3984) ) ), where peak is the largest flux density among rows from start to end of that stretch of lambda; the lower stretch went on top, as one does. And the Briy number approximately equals -2.64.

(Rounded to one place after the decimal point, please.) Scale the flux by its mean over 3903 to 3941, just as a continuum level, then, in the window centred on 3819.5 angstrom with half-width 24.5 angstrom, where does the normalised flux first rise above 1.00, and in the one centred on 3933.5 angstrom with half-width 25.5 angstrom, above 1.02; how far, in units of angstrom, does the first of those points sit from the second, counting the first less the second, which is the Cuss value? -106.6 angstrom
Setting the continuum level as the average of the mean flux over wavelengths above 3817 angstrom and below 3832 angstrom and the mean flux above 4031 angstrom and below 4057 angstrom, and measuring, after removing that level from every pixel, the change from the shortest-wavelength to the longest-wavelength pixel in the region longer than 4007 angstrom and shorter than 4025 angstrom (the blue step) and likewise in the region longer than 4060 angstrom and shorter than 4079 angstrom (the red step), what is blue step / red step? -5.1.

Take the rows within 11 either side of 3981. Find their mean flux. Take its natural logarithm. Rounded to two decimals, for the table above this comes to 3.10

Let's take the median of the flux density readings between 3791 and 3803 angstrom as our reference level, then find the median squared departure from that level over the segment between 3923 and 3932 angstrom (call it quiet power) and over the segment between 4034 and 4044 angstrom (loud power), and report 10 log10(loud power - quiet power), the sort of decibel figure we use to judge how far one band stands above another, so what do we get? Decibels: 9.2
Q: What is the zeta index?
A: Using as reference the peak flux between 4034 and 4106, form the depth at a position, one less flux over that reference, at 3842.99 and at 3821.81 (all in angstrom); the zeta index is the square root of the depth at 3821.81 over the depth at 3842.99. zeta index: 0.84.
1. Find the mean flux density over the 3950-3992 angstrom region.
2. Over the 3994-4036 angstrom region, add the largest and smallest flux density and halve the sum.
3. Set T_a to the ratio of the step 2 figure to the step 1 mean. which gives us 1.18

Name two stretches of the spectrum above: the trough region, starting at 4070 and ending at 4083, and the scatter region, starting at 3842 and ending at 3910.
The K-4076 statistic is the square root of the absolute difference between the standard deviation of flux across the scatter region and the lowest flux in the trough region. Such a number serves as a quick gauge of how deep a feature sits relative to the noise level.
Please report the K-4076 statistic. 4.22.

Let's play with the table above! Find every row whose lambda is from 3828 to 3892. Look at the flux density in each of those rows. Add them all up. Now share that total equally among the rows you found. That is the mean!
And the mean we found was 25.7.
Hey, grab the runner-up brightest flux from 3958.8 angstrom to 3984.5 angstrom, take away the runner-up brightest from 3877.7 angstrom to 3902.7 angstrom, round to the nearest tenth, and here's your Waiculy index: -1.8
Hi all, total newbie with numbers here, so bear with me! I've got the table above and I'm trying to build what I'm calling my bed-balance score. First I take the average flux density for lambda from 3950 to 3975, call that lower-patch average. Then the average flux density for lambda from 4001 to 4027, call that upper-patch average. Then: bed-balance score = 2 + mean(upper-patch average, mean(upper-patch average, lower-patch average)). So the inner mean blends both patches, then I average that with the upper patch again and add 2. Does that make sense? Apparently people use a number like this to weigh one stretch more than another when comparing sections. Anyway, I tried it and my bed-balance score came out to 27.0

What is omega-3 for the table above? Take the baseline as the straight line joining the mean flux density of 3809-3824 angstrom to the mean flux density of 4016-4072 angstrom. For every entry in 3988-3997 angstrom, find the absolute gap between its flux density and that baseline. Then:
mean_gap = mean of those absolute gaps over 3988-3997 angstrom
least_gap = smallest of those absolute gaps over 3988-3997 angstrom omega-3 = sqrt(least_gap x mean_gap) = 2.2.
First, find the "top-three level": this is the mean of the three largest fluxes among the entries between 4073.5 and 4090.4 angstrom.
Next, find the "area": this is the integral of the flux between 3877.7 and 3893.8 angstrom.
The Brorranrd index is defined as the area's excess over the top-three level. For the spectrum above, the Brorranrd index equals 361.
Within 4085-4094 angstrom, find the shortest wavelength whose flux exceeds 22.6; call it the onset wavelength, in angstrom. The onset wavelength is 4085.72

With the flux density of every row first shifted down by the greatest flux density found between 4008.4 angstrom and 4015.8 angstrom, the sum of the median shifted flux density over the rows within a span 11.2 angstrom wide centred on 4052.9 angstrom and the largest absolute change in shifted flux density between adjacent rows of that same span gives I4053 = 1.4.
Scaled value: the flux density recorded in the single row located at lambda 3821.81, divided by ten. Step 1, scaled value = 2.4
